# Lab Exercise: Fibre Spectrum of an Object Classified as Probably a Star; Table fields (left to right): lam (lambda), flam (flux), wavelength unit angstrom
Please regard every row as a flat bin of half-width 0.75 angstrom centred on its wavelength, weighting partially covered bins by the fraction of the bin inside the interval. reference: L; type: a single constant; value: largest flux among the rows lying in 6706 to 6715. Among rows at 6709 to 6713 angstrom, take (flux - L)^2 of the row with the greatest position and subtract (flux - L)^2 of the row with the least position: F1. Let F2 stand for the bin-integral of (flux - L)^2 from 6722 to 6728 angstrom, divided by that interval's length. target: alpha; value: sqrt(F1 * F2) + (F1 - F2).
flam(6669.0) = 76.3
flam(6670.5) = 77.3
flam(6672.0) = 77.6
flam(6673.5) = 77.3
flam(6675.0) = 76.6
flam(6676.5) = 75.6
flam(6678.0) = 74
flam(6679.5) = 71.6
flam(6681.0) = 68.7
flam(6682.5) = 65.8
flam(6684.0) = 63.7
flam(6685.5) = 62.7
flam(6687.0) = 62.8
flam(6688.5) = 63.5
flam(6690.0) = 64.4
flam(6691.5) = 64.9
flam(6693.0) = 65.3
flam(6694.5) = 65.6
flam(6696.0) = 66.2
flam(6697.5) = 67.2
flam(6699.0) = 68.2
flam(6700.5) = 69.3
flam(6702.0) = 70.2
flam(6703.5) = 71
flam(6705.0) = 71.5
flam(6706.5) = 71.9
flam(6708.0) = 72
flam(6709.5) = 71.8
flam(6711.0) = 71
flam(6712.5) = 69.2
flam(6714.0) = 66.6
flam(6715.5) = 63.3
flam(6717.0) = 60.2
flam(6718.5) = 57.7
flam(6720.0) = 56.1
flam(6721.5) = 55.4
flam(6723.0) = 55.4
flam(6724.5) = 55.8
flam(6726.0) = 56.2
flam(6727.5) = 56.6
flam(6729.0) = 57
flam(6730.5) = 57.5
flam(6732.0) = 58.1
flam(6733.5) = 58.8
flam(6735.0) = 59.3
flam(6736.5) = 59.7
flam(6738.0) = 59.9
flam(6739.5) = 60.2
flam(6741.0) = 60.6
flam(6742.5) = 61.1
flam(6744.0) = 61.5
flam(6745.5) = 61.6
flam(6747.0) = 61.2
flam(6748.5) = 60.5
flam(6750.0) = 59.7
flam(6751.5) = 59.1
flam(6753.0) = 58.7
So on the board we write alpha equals -205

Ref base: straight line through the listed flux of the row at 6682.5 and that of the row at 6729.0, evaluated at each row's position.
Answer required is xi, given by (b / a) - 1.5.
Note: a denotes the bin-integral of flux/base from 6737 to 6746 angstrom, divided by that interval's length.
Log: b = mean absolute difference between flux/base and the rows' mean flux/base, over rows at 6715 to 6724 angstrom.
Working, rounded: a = 1.11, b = 0.036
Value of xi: -1.47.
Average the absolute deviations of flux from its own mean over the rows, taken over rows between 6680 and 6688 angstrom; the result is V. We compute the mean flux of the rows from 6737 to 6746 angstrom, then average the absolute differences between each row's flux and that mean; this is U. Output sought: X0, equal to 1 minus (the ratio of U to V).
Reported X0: 0.7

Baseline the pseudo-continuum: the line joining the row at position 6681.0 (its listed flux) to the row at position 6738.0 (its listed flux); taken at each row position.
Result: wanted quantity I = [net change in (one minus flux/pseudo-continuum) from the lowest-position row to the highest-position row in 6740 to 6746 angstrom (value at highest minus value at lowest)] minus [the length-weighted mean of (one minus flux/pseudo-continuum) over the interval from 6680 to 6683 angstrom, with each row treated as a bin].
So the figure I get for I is -0.04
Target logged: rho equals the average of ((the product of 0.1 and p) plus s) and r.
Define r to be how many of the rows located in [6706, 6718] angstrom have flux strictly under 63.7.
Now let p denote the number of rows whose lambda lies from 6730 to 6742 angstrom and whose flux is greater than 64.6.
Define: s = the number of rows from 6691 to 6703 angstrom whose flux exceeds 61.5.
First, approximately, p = 0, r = 2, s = 8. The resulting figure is 5.0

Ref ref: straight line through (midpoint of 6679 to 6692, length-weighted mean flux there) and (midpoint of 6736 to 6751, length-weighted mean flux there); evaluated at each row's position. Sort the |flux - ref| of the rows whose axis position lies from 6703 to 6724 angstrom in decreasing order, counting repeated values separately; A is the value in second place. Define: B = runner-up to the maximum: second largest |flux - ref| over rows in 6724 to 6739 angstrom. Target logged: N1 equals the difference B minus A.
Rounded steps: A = 8.5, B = 5.8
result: -2.7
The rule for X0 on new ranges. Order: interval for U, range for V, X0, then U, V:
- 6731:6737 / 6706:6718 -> 0.9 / 0.5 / 3.7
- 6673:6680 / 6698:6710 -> -0.6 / 1.8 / 1.1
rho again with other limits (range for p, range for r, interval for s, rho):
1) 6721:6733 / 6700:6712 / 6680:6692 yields 4.0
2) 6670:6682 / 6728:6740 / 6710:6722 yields 6.4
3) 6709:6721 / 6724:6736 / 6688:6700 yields 8.2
